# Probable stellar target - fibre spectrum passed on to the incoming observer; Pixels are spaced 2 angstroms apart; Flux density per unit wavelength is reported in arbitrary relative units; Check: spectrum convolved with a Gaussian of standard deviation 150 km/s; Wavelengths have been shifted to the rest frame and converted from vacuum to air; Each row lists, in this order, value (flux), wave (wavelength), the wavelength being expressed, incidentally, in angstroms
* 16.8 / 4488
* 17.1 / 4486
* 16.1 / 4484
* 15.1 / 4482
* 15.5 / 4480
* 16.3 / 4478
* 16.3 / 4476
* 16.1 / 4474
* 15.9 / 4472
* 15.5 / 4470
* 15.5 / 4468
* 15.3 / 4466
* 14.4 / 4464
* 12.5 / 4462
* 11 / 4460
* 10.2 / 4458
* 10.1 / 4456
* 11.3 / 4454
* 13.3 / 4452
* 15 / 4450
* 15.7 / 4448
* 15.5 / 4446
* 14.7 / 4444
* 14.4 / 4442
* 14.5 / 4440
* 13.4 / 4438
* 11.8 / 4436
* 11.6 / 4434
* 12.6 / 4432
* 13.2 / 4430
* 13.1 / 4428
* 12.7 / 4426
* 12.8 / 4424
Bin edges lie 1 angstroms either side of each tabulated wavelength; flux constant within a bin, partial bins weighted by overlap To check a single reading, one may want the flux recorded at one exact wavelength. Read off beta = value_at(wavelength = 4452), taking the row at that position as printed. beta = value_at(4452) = 13.3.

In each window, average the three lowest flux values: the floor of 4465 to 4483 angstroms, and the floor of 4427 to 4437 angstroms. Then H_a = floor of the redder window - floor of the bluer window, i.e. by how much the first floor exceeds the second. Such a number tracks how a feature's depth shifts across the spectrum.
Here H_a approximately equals 3.3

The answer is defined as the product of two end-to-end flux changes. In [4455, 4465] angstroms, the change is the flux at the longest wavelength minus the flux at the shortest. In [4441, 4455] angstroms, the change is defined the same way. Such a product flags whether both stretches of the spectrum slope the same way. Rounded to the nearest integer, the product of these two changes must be -13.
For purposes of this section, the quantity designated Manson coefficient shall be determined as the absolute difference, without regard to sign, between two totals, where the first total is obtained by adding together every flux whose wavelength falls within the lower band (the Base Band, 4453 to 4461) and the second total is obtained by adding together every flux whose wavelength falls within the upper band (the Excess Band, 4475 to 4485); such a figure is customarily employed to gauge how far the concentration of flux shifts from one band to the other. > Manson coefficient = 37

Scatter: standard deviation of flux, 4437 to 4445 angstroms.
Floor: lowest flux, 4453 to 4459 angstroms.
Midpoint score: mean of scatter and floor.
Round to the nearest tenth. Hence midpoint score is 5.3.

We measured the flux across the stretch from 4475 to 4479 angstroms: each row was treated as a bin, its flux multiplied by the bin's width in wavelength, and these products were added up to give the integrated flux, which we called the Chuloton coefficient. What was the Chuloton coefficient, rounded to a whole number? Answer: 65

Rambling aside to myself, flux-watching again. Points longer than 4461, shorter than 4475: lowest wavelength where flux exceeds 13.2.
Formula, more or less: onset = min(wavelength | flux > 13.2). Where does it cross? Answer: 4464 angstroms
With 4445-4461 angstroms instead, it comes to 4446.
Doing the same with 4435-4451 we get 4438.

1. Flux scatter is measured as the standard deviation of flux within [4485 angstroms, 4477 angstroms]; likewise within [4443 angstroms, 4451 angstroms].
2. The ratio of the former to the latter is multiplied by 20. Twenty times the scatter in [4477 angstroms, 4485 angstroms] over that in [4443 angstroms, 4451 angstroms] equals 24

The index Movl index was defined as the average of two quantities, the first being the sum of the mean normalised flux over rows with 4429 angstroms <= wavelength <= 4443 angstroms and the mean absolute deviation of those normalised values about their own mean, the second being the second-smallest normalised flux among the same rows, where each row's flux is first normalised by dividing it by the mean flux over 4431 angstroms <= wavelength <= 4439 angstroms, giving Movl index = 1.04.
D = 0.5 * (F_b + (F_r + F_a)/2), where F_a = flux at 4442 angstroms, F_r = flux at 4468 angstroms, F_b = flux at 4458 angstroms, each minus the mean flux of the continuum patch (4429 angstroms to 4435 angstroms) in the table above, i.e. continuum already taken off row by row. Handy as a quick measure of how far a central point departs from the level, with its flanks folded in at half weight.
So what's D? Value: 0.1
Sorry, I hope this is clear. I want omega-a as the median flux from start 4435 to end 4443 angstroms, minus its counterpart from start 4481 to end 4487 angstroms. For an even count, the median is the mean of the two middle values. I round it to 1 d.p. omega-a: -2.2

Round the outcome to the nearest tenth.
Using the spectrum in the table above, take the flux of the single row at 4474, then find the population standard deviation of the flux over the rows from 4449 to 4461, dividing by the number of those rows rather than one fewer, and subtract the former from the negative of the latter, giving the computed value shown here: -17.9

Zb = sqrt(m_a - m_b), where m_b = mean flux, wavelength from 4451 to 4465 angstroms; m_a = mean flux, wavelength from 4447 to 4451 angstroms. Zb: 1.88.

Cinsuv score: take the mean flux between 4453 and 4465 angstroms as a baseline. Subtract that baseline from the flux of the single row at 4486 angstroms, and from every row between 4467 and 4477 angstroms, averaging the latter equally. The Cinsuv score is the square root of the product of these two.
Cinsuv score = 4.9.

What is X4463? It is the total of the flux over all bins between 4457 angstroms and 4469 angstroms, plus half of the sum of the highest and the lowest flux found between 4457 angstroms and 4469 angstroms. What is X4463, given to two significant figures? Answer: 92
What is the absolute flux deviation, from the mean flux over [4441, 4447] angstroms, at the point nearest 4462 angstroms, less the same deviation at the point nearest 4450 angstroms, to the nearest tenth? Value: 2.2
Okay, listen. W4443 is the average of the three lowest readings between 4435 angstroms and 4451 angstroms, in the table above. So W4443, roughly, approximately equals 13.2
